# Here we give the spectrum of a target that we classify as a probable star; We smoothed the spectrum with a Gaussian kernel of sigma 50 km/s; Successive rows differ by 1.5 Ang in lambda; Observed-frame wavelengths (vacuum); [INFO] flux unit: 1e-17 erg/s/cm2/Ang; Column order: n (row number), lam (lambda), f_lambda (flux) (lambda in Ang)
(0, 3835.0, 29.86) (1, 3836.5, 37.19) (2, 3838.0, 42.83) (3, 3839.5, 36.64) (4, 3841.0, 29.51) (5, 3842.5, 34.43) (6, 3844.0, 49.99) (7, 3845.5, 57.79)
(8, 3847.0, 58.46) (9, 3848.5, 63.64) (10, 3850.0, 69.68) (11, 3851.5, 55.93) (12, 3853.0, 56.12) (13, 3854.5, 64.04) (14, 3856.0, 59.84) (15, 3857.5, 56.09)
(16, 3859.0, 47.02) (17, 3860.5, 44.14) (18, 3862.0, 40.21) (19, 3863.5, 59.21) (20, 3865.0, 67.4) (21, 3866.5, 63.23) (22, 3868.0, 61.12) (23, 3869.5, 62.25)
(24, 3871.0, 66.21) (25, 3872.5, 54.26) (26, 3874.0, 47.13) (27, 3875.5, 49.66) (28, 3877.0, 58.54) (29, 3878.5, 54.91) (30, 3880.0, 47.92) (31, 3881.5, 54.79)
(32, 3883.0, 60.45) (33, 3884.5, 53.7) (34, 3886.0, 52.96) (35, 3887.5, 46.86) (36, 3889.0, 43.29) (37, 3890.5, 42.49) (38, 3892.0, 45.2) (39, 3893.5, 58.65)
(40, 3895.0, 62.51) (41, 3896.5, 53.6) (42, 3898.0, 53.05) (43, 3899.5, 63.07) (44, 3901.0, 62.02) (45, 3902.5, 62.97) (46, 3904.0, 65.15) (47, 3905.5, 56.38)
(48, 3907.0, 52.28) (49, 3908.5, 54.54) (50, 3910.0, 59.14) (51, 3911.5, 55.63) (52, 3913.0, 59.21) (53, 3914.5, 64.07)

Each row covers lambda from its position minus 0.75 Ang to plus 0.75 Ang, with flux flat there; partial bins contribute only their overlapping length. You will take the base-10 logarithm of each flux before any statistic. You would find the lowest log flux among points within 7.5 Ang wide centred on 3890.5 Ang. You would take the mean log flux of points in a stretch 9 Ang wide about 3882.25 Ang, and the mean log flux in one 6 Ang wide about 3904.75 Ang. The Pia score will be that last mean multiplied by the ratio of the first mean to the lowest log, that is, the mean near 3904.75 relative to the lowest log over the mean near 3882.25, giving 1.884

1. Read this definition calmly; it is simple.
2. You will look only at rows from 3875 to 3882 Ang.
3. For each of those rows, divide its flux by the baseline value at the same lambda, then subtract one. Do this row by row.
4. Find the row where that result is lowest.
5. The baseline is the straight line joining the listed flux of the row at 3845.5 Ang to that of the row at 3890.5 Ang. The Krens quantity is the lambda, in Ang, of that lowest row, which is 3880.0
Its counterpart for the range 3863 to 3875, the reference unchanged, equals 3874.0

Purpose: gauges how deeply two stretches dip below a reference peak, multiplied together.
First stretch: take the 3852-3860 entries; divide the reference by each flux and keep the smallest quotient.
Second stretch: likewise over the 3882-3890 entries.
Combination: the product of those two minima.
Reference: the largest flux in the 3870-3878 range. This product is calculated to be 1.13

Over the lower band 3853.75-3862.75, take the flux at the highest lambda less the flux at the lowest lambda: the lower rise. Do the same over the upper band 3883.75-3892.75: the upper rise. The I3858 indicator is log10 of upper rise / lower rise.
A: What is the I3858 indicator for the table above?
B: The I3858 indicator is -0.4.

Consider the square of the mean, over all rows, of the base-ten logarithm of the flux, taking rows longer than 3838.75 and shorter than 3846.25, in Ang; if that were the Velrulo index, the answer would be 2.6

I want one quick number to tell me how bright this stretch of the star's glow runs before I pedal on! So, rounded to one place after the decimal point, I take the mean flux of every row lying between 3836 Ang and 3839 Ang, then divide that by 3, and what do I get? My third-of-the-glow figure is 13.3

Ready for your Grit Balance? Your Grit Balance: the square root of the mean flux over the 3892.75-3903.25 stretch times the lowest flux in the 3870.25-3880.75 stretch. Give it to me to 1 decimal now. 52.9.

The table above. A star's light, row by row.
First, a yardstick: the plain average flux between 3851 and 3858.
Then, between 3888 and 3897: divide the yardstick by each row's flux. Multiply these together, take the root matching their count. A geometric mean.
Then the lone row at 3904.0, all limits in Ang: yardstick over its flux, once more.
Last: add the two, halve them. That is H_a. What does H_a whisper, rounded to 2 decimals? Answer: 1.03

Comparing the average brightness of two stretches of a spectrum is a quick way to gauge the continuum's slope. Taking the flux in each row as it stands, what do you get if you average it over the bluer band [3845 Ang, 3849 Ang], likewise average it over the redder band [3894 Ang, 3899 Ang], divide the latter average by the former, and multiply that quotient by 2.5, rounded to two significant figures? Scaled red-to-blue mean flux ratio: 2.4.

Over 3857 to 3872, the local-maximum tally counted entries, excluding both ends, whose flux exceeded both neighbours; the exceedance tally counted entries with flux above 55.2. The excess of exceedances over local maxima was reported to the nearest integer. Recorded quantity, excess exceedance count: 6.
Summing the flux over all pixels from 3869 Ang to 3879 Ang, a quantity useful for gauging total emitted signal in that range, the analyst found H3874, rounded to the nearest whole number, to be 393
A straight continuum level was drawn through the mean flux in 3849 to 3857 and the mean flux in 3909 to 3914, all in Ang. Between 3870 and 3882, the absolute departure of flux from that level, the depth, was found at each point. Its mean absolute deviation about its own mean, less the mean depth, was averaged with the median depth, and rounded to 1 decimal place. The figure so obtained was 1.0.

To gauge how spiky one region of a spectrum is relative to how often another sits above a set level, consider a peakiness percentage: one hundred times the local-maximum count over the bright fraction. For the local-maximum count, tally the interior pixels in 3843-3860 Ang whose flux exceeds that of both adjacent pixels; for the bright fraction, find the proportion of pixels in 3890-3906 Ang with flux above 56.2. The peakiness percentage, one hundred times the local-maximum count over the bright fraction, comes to 314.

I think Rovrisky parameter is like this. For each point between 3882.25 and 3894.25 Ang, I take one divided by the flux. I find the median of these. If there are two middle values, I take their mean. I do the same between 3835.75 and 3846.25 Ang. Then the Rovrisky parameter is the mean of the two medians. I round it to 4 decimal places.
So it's 0.0235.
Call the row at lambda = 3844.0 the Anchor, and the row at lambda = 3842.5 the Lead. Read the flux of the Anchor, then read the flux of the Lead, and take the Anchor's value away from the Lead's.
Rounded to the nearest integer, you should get -16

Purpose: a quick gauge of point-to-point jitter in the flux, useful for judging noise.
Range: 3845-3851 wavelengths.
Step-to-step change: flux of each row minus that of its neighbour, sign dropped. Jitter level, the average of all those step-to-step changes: 4.0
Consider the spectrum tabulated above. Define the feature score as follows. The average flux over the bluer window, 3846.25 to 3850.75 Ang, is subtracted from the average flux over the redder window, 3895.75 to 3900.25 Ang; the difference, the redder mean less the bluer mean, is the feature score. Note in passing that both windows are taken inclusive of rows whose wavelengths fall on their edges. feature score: -7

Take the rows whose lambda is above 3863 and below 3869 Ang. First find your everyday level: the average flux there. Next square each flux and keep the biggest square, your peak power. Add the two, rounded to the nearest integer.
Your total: 4606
